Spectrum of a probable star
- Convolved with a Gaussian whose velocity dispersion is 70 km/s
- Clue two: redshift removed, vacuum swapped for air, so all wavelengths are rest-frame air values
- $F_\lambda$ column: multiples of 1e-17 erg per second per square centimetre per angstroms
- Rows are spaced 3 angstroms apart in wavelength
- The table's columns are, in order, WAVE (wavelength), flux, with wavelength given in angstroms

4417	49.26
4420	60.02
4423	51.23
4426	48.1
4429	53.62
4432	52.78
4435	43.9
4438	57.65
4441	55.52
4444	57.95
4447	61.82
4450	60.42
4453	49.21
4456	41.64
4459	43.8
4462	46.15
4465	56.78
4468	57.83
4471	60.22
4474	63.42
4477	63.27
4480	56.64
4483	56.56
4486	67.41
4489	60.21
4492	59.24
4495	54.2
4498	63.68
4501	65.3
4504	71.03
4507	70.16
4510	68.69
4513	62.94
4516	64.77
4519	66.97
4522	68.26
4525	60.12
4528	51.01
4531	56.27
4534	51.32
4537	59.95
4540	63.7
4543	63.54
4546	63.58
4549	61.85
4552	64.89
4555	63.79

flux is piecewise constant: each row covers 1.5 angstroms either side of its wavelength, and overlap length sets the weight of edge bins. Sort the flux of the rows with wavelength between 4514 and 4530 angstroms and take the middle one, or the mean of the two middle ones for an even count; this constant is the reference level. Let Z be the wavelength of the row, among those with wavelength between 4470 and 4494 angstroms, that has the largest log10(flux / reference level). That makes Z 4486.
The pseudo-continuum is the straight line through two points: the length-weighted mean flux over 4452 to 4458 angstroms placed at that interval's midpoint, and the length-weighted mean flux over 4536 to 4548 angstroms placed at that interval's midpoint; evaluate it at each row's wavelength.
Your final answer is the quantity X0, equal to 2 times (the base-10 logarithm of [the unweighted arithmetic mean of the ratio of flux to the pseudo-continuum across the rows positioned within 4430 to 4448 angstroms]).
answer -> 0.236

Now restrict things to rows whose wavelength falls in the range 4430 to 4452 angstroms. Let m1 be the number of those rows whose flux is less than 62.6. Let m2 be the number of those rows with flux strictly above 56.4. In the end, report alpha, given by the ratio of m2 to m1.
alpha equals 0.6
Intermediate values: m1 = 7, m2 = 4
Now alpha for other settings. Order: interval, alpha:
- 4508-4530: 3.0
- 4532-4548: 2.0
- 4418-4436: 0.2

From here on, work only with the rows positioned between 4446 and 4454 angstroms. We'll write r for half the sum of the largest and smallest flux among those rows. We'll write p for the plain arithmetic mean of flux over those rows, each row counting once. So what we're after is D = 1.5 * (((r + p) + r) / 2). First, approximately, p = 57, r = 56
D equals 126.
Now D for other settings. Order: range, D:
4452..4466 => 109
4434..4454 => 121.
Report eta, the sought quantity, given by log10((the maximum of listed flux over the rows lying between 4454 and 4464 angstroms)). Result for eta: 1.66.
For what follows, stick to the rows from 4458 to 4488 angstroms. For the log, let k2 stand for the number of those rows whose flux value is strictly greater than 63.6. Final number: 1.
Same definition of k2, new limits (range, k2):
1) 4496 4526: 8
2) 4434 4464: 0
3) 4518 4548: 3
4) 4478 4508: 5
